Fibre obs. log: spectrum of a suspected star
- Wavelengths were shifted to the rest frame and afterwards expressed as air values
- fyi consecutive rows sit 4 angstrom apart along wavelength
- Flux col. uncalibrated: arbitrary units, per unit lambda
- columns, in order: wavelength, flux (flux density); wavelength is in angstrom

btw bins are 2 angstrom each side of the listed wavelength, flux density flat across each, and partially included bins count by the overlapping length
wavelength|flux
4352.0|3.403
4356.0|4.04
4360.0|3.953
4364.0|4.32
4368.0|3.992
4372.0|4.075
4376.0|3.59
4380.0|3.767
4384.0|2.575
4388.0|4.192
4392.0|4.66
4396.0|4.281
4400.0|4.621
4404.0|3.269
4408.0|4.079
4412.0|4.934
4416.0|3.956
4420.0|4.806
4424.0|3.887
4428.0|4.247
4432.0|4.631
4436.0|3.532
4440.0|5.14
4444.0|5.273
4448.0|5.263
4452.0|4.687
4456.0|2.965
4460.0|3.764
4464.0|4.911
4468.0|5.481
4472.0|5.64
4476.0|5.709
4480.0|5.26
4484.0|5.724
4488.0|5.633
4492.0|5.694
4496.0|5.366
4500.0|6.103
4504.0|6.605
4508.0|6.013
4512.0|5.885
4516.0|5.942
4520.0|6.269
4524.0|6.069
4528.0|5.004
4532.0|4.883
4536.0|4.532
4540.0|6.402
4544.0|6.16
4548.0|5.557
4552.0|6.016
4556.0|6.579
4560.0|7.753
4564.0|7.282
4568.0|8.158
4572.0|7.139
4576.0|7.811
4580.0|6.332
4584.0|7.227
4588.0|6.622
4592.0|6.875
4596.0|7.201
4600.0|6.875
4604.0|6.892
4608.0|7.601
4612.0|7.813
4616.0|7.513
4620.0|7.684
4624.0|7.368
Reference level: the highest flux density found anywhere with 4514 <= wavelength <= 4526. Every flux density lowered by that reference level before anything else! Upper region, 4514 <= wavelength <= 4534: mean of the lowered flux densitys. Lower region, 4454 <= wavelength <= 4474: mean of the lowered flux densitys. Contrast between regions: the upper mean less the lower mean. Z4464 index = 1.1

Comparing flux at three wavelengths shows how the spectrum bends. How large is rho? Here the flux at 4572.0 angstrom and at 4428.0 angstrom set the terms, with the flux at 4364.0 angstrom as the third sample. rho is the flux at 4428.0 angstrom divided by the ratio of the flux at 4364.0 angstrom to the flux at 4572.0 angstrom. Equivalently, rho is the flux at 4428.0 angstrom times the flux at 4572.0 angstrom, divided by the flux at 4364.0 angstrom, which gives 7.0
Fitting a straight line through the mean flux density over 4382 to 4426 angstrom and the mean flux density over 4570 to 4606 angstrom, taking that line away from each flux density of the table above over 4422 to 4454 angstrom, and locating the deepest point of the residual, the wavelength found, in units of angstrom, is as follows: 4436.0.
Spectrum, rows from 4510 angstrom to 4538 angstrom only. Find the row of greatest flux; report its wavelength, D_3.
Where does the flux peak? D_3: 4520.0 angstrom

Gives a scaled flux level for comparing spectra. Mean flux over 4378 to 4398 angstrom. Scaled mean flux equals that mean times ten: 39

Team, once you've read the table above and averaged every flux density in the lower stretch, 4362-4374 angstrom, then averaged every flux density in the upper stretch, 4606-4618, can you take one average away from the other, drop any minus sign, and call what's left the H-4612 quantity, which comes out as 3.5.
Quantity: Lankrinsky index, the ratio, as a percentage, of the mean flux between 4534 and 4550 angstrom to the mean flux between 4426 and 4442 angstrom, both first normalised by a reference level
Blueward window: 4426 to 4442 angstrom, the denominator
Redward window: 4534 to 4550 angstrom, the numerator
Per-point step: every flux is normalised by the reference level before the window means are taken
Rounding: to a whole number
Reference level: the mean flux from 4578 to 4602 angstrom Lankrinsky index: 129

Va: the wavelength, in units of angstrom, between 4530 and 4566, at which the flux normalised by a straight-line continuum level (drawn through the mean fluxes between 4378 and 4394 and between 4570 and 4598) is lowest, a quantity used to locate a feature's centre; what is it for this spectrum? 4536.0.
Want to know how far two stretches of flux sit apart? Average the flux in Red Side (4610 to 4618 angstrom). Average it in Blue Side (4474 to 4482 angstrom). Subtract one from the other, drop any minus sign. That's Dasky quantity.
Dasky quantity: 2.2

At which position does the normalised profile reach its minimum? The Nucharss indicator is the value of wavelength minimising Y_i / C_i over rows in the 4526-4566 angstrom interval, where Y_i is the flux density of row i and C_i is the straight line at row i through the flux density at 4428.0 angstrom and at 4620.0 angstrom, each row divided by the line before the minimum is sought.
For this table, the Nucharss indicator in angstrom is 4536.0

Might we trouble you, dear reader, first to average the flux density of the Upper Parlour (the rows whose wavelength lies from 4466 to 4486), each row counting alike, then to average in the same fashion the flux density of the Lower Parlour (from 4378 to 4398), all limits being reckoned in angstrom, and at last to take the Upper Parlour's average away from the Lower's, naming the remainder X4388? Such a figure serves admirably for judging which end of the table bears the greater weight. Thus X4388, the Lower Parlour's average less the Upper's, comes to -1.7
